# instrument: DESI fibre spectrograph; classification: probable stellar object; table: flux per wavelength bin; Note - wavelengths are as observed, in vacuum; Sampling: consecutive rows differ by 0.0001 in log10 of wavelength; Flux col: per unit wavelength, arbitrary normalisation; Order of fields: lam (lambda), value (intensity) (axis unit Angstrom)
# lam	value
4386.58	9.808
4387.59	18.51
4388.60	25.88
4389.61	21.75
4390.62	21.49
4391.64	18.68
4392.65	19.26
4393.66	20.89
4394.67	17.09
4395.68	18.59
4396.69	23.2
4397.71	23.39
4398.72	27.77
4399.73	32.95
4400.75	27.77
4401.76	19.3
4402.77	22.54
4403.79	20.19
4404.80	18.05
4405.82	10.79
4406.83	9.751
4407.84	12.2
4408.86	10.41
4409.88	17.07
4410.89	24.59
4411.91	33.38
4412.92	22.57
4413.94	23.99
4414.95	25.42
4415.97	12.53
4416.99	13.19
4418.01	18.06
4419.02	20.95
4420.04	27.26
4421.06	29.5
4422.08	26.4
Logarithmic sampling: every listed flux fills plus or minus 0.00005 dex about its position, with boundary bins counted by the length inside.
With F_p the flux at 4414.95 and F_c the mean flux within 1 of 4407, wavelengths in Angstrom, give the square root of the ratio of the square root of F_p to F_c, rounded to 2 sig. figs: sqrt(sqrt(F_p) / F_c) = 0.68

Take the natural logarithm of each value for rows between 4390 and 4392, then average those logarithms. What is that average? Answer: 3.00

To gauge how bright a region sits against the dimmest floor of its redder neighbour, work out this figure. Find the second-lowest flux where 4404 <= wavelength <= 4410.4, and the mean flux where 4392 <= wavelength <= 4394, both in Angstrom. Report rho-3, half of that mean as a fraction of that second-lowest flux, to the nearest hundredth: 0.96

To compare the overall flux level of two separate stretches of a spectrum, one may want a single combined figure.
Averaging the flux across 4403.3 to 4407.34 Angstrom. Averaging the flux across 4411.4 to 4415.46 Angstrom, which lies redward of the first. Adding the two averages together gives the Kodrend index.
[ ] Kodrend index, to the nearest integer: 41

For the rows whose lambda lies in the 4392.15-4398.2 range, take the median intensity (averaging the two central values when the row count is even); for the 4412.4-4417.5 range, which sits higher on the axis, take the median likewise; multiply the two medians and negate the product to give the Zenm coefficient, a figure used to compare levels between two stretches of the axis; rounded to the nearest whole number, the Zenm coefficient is -453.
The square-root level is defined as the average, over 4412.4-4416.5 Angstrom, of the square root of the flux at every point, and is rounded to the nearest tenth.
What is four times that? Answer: 18.2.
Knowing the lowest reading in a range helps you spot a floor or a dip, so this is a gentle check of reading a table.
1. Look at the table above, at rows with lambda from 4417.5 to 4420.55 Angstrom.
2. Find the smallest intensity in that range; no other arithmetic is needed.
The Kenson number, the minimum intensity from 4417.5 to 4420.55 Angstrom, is 18.06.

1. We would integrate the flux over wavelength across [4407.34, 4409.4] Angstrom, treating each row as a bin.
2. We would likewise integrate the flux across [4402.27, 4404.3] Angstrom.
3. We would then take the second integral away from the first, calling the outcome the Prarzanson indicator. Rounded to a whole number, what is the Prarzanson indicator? -20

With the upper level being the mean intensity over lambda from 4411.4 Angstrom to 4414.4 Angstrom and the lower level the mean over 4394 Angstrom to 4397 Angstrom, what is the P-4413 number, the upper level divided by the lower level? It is 1.4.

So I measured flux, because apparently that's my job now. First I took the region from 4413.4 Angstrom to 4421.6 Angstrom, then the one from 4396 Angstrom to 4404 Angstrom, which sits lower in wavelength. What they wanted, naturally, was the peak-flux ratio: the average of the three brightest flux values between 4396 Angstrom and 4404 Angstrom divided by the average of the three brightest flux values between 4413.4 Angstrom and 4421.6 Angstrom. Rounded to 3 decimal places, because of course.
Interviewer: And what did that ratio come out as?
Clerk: 1.077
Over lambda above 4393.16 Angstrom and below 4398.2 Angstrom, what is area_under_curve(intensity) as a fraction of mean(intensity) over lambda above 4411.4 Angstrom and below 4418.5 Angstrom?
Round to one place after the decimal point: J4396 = 4.9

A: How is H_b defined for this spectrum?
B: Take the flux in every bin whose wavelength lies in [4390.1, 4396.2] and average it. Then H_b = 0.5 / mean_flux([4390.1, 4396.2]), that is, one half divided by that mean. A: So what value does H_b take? 0.026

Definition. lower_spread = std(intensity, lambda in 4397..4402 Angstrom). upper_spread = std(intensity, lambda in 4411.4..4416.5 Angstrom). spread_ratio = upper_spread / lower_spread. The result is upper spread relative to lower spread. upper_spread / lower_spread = 1.4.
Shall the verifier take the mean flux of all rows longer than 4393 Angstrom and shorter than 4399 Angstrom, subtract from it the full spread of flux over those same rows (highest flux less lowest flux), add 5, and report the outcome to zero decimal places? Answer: 16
